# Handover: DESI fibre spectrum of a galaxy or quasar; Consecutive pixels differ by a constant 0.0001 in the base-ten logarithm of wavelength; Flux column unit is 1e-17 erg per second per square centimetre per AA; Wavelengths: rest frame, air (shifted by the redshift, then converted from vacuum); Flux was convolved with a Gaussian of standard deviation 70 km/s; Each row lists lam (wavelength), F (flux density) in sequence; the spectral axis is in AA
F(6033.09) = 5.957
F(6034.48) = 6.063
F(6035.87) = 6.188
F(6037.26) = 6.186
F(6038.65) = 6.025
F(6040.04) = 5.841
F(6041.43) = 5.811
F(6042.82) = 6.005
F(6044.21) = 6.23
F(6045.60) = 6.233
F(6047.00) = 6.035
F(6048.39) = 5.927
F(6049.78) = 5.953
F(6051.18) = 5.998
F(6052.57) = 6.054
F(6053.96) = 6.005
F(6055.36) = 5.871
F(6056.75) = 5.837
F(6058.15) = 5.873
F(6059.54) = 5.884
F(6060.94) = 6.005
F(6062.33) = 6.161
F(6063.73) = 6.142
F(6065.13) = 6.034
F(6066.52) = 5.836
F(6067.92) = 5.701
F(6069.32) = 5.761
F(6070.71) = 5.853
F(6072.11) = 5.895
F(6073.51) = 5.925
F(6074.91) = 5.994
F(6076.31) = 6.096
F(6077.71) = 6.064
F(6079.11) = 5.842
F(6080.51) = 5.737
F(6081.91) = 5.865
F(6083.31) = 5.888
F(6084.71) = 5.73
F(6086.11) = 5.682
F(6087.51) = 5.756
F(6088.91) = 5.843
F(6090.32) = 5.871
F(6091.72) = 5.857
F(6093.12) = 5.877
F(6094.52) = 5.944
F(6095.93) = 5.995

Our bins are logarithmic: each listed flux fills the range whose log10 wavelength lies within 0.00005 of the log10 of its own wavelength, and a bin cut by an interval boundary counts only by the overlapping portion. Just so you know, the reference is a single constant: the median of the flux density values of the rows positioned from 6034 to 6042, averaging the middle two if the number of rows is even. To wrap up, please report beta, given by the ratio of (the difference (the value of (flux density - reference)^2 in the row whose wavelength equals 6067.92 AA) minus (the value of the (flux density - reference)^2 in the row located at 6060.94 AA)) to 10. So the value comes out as 0.012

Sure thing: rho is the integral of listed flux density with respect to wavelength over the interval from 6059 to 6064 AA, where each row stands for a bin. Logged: 30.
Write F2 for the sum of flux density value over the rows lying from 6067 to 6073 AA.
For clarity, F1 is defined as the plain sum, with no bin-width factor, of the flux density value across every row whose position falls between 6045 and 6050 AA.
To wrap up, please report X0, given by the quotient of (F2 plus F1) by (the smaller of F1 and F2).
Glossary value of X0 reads 2.04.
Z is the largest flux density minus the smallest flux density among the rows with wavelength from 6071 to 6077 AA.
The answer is 0.20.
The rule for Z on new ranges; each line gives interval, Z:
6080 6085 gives 0.16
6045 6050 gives 0.31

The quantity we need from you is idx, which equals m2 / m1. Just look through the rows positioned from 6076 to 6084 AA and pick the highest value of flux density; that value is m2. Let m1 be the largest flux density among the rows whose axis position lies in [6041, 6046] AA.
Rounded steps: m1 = 6.233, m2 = 6.096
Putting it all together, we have 0.98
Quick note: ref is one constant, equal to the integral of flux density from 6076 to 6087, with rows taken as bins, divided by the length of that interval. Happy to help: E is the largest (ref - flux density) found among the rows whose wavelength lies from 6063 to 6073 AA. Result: 0.15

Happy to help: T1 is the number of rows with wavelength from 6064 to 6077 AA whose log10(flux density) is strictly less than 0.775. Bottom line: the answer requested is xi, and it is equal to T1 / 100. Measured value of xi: 0.060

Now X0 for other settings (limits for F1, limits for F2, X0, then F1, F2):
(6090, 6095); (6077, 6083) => 2.00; 23.5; 23.5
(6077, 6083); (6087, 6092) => 2.01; 23.5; 23.3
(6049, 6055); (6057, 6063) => 2.00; 24.0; 23.9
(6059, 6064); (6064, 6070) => 2.04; 24.2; 23.3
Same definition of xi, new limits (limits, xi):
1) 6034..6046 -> 0.020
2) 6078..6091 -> 0.090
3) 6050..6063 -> 0.040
